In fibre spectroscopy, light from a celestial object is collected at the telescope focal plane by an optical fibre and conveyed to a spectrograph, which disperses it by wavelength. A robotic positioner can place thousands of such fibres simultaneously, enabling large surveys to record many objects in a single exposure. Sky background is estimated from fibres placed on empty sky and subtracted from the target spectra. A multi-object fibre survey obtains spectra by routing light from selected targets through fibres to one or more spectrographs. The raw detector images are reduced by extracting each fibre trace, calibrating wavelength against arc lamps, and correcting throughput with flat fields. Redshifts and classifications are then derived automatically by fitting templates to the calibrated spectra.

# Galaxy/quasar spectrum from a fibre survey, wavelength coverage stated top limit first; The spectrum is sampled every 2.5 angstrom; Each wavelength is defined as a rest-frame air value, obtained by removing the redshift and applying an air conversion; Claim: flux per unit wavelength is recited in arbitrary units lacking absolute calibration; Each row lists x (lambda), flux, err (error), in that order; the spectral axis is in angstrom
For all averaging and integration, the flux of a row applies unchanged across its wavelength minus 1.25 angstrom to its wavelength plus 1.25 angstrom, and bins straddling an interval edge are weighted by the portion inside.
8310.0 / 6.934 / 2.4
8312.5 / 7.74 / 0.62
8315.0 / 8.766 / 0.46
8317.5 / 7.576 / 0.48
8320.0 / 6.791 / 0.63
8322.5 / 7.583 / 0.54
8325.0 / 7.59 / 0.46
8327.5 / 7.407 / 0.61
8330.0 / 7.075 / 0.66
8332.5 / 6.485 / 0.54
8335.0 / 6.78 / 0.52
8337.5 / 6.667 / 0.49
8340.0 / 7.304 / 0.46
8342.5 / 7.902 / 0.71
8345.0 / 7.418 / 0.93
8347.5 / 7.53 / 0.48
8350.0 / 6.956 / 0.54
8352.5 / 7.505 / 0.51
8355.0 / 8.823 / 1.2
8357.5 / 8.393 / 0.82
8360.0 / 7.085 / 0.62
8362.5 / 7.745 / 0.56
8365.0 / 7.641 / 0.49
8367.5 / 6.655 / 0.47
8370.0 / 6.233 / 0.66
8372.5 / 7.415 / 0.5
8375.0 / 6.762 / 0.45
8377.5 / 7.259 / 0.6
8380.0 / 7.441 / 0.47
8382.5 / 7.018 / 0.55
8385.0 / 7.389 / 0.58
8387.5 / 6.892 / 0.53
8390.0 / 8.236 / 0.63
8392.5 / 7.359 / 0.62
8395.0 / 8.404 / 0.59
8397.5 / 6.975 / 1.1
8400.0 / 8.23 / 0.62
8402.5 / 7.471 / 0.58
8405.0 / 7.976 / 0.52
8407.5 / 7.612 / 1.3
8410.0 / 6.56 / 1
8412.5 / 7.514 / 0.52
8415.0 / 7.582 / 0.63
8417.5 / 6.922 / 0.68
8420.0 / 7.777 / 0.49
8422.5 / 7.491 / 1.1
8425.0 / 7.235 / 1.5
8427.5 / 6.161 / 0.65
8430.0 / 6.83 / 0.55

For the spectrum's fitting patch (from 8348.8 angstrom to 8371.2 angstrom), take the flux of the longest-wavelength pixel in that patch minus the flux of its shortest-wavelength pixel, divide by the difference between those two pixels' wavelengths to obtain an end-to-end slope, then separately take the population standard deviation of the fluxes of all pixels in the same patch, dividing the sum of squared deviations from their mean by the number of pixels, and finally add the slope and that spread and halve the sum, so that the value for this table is 0.37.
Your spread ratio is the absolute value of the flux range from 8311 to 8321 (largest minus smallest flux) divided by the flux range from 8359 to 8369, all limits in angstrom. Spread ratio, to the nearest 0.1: 1.8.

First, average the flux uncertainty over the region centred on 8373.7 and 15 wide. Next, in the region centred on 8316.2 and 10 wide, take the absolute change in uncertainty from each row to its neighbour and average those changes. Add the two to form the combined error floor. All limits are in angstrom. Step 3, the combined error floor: 0.64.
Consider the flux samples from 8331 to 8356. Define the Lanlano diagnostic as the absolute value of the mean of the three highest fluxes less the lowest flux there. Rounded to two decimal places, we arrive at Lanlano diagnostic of 1.60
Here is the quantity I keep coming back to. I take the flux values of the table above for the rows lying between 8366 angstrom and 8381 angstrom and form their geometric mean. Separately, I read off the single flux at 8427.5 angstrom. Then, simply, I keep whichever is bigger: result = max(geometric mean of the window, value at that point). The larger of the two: 6.9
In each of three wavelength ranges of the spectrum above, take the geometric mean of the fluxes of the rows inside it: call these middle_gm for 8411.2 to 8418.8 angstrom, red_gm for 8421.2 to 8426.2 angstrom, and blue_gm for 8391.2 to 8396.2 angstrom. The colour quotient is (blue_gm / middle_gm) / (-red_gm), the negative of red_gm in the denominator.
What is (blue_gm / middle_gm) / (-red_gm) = -0.146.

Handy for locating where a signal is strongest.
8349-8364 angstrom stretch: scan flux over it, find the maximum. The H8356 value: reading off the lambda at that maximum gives 8355.0 angstrom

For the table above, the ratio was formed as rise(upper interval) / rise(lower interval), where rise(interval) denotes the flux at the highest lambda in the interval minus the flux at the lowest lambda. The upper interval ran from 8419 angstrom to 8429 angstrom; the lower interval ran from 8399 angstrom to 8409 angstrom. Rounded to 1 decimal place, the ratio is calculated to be 2.6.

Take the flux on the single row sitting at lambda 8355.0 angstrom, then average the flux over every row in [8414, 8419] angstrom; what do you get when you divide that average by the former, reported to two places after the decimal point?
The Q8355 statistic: 0.82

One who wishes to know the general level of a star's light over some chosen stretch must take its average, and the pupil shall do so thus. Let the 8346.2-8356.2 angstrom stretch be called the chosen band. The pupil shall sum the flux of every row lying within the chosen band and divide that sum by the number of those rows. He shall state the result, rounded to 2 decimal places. 7.70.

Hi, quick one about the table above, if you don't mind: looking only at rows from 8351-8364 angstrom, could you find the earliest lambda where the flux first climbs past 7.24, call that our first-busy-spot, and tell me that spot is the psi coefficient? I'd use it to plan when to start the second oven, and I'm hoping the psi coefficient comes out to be 8352.5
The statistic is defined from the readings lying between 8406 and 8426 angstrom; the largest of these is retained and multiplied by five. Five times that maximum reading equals 38.9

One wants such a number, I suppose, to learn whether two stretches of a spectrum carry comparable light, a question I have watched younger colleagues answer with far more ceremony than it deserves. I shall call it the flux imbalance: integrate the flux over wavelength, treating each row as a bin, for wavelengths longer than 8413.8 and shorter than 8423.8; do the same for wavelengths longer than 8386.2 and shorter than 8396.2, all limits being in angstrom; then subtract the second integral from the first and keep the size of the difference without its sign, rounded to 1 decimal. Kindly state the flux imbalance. 2.8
